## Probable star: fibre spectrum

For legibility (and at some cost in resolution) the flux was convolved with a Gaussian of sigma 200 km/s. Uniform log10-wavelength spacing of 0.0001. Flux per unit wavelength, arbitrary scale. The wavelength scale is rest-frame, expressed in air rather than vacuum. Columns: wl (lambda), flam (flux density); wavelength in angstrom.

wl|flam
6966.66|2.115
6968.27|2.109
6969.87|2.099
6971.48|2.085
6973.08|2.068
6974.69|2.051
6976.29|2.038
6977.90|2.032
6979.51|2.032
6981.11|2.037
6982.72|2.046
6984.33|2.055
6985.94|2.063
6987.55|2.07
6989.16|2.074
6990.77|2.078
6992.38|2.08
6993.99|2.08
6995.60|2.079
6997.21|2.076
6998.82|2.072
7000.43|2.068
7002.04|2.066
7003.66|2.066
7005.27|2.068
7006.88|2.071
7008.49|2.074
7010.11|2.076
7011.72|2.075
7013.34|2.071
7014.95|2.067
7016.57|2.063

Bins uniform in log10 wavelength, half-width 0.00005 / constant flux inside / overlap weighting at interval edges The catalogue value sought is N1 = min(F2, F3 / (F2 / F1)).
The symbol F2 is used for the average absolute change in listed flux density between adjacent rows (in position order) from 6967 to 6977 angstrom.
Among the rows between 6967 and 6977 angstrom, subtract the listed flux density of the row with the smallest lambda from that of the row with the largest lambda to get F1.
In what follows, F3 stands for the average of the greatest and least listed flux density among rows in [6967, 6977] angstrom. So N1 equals -10.4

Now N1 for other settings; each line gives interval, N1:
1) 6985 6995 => 0.0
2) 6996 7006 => -6.9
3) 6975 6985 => 0.0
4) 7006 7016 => -3.0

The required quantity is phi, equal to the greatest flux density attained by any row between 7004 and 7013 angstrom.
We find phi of 2.076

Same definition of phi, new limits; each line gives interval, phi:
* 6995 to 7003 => 2.079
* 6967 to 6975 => 2.109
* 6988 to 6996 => 2.08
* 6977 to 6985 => 2.055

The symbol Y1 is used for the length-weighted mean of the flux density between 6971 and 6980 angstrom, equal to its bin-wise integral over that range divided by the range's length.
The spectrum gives 2.05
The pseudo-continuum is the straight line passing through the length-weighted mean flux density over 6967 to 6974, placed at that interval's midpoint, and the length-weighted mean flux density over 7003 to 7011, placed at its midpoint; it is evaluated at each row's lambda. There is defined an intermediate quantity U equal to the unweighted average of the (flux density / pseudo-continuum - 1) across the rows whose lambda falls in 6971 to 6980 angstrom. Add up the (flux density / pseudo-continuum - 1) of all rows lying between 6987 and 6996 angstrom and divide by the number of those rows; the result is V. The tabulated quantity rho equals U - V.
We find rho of -0.016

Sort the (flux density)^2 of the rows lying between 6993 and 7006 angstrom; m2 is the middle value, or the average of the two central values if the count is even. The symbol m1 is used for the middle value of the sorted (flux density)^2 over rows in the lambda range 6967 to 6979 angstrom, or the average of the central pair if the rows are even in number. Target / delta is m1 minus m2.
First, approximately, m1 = 4.28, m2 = 4.28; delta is -0.01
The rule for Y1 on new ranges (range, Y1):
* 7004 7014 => 2.07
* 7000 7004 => 2.06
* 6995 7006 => 2.07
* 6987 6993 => 2.08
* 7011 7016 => 2.07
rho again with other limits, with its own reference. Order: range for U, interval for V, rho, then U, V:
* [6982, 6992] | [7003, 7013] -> -0.008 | -0.0087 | -0.0006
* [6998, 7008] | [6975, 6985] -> 0.019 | -0.0032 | -0.0218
